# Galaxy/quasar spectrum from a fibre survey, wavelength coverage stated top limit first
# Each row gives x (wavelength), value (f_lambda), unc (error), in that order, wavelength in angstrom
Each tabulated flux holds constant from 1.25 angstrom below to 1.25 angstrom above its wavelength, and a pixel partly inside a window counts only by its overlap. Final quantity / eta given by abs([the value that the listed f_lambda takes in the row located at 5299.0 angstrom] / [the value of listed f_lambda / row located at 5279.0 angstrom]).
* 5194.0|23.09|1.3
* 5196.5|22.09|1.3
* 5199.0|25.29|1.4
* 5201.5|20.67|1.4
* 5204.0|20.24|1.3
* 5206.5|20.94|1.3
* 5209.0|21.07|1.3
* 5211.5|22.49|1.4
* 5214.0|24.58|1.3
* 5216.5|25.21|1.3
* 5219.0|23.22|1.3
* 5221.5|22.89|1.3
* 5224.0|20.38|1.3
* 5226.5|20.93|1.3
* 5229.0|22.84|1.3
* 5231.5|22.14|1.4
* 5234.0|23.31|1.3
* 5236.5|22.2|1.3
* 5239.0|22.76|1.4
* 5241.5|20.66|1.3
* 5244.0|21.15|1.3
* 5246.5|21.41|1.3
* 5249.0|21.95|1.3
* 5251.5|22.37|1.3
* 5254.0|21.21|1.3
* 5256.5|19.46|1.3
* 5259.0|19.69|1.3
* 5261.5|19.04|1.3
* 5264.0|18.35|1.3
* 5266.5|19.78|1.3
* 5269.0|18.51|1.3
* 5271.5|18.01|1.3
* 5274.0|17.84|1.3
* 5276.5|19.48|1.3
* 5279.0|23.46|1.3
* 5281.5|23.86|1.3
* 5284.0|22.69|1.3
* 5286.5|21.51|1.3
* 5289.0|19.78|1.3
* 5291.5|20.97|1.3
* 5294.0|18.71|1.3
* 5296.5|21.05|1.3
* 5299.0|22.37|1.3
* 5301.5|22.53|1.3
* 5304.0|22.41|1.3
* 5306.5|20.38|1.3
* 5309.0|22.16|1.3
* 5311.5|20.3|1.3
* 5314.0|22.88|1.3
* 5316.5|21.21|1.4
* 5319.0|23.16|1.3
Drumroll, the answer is 0.95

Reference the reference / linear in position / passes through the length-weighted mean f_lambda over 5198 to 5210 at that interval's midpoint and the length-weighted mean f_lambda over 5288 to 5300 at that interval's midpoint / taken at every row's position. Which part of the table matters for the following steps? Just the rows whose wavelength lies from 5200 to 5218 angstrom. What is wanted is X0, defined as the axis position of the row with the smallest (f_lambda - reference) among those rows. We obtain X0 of 5204.0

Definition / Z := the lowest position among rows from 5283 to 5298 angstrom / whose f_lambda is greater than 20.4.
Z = 5284.0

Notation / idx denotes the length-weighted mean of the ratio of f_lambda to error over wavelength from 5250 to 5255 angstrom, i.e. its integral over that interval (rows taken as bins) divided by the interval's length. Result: 16.8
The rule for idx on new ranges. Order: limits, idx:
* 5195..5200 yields 17.5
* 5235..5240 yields 16.8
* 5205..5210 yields 16.1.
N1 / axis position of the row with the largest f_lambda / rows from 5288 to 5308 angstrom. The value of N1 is 5301.5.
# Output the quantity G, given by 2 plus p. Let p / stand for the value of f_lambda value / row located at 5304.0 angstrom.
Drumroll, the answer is 24.4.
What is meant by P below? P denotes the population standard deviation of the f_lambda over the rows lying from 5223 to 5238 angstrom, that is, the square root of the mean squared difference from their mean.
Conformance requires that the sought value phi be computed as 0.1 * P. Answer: 0.102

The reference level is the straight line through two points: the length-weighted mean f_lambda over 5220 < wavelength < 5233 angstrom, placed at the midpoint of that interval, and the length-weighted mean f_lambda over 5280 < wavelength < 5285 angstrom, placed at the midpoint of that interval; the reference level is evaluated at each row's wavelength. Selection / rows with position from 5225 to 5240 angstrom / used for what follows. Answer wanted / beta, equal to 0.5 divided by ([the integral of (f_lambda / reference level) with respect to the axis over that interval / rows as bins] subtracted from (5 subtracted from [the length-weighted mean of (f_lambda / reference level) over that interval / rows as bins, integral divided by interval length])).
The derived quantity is -0.026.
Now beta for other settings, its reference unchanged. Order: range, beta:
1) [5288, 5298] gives -0.039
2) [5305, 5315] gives -0.038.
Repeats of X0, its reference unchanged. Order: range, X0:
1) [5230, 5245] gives 5241.5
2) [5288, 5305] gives 5294.0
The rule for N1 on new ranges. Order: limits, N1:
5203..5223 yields 5216.5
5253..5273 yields 5254.0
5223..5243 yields 5234.0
